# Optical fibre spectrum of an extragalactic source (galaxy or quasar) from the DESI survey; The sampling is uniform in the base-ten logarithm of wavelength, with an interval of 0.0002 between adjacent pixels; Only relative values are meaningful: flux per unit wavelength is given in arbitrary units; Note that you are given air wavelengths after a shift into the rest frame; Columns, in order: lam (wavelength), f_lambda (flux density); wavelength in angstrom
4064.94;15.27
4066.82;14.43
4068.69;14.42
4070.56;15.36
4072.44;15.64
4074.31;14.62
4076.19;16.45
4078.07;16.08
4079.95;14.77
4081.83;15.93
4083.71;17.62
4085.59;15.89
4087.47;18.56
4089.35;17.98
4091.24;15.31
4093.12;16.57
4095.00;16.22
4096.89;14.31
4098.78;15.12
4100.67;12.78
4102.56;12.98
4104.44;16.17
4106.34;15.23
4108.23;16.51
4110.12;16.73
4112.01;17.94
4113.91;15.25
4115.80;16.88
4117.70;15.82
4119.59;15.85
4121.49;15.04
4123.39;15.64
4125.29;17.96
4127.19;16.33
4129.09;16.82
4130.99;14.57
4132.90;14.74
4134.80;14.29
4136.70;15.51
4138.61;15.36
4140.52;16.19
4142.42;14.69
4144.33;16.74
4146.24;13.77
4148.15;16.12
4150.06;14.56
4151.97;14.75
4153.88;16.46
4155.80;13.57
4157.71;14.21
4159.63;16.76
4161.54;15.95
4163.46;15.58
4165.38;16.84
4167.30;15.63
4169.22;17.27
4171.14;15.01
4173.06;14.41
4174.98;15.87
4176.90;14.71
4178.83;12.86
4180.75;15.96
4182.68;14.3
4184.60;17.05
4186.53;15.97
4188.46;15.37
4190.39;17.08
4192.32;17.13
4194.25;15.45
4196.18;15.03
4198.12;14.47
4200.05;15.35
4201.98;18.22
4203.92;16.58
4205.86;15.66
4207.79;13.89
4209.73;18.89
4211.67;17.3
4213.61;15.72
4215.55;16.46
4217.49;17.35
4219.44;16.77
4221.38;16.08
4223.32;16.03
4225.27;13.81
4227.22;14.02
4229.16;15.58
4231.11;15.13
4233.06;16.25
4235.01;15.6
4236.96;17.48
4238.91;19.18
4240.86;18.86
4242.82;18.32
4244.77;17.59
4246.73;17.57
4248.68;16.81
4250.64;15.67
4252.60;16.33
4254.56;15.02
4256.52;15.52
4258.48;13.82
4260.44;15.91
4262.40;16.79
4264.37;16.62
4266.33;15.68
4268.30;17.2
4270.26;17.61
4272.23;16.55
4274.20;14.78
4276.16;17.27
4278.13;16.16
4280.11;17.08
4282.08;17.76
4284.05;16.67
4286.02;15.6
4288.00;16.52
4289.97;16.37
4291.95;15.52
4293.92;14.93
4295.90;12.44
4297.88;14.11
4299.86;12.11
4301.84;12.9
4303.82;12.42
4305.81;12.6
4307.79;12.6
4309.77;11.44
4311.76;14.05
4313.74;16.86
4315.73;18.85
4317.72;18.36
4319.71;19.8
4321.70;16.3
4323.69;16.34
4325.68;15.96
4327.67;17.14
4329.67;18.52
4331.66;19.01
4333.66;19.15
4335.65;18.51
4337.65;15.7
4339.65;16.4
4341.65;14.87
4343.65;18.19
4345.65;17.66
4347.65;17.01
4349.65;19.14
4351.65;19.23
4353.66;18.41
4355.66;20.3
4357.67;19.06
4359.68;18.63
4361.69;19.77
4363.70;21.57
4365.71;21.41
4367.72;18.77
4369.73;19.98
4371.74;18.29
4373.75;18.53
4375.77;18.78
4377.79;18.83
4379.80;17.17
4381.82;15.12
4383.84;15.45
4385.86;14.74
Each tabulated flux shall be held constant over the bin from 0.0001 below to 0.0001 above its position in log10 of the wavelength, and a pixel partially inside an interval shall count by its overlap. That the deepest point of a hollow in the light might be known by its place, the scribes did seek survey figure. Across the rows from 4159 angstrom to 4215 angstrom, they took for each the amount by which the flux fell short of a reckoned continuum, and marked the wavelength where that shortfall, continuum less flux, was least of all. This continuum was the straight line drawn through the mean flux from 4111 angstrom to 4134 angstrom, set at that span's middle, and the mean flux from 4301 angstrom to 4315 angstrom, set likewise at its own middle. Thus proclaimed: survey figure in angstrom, 4209.73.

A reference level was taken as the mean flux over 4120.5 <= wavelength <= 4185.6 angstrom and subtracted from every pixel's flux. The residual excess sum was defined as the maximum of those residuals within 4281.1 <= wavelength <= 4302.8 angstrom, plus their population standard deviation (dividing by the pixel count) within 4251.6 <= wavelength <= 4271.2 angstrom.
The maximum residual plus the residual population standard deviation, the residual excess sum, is 3.4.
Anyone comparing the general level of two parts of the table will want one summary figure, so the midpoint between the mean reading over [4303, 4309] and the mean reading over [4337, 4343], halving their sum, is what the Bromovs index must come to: 14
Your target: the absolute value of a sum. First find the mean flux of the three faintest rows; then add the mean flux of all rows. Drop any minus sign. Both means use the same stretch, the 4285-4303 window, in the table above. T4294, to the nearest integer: 27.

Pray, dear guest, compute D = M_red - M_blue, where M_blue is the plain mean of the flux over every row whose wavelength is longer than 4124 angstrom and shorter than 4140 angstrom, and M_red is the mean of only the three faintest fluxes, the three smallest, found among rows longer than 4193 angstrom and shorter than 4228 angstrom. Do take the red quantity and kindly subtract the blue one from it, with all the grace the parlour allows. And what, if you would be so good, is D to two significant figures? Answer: -1.8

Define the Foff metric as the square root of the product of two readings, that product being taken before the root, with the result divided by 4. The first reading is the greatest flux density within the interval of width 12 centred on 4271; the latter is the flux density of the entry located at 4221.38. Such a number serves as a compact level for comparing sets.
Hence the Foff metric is 4.21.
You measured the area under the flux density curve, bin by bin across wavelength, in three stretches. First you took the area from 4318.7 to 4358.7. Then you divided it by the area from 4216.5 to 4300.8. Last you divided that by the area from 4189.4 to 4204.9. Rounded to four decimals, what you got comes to 0.0021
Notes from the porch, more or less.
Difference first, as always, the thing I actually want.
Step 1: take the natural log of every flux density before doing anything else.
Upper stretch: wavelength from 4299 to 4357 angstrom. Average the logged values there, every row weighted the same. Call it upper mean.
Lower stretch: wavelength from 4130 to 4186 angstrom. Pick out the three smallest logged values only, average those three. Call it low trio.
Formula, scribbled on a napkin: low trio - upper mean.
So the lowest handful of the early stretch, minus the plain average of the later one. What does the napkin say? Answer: -0.20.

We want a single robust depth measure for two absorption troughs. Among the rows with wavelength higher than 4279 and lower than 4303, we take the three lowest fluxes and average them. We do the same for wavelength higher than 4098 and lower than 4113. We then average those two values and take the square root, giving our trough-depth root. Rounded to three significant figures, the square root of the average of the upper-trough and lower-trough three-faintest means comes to 3.61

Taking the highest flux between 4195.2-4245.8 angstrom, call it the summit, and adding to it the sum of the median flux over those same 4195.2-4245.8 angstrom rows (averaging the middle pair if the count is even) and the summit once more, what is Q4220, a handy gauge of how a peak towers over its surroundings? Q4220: 55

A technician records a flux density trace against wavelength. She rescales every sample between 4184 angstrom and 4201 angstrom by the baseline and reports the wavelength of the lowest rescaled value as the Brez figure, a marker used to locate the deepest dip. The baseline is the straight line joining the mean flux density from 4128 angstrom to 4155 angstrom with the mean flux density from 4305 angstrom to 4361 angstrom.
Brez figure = 4198.12 angstrom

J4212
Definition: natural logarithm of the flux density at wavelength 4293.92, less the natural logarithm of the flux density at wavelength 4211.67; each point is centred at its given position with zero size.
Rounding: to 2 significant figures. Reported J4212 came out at -0.15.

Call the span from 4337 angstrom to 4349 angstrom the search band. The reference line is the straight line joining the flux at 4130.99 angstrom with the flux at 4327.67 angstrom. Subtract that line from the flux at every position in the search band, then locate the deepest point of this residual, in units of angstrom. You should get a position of 4341.65 angstrom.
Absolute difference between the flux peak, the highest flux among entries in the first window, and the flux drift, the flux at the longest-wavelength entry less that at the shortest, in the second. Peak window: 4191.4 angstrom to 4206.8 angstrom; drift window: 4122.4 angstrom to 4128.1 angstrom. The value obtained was 17.5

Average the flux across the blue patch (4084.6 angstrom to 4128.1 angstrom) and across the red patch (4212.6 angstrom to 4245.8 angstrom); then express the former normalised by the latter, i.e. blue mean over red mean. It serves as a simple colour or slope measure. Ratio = 0.97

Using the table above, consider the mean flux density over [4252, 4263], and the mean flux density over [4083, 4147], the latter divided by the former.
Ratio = 1.02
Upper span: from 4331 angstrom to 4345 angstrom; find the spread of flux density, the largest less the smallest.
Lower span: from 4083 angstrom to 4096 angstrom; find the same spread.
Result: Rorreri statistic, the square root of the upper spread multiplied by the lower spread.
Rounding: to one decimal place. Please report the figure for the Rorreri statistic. 3.7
